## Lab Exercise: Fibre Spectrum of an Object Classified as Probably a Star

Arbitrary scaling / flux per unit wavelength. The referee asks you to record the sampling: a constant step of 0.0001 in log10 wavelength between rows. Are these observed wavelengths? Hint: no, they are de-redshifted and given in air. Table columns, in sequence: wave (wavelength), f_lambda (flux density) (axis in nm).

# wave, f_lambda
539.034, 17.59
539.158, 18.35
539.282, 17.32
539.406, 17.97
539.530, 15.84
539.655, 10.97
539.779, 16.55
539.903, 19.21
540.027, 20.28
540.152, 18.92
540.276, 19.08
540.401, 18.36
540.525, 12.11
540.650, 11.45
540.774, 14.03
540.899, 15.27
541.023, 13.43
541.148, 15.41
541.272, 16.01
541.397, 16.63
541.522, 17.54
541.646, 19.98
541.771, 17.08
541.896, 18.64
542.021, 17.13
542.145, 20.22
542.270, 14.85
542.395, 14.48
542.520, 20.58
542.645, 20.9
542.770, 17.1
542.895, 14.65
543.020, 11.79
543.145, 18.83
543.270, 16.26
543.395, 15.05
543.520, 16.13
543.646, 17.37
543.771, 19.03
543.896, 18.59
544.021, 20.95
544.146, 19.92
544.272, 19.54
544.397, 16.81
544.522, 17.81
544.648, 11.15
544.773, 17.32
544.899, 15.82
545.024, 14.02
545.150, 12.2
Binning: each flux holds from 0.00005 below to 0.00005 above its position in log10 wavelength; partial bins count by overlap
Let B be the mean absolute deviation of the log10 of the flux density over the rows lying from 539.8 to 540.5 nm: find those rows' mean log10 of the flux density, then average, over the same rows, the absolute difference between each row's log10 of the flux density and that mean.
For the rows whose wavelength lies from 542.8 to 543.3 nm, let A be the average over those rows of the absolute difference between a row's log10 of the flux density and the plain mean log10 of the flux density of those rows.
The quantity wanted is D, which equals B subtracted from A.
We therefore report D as 0.05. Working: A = 0.062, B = 0.010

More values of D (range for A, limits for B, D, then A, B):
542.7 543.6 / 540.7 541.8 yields 0.01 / 0.046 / 0.039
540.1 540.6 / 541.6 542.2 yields 0.04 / 0.071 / 0.028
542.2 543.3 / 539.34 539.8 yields -0.01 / 0.064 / 0.069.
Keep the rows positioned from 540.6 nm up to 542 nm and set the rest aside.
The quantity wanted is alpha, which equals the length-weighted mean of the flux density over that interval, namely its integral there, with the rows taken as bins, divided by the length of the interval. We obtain 16.0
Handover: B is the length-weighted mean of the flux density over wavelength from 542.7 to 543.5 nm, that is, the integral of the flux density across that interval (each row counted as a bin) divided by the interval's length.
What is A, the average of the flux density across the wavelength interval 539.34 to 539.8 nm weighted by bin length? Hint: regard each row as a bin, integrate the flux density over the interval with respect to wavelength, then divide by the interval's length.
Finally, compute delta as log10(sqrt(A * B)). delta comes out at 1.19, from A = 15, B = 16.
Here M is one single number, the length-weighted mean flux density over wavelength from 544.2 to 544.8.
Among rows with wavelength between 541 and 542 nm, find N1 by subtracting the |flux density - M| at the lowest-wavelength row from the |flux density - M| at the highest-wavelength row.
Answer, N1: -1.0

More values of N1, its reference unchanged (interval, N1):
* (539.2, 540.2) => 1.6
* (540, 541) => -2.5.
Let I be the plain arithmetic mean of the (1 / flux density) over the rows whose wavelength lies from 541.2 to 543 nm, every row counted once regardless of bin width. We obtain 0.0578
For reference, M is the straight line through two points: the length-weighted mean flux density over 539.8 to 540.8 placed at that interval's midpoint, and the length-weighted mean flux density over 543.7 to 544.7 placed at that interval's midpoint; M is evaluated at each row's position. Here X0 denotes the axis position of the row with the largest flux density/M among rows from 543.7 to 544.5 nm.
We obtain 544.021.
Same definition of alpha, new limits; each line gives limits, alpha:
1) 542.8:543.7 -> 15.8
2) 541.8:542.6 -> 17.7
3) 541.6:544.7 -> 17.4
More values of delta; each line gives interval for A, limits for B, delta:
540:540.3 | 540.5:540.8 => 1.19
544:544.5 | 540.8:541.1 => 1.22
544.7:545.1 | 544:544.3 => 1.25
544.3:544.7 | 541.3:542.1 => 1.22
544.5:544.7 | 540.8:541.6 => 1.17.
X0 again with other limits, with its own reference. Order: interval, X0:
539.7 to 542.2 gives 540.027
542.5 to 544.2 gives 542.645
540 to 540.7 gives 540.027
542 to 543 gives 542.645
